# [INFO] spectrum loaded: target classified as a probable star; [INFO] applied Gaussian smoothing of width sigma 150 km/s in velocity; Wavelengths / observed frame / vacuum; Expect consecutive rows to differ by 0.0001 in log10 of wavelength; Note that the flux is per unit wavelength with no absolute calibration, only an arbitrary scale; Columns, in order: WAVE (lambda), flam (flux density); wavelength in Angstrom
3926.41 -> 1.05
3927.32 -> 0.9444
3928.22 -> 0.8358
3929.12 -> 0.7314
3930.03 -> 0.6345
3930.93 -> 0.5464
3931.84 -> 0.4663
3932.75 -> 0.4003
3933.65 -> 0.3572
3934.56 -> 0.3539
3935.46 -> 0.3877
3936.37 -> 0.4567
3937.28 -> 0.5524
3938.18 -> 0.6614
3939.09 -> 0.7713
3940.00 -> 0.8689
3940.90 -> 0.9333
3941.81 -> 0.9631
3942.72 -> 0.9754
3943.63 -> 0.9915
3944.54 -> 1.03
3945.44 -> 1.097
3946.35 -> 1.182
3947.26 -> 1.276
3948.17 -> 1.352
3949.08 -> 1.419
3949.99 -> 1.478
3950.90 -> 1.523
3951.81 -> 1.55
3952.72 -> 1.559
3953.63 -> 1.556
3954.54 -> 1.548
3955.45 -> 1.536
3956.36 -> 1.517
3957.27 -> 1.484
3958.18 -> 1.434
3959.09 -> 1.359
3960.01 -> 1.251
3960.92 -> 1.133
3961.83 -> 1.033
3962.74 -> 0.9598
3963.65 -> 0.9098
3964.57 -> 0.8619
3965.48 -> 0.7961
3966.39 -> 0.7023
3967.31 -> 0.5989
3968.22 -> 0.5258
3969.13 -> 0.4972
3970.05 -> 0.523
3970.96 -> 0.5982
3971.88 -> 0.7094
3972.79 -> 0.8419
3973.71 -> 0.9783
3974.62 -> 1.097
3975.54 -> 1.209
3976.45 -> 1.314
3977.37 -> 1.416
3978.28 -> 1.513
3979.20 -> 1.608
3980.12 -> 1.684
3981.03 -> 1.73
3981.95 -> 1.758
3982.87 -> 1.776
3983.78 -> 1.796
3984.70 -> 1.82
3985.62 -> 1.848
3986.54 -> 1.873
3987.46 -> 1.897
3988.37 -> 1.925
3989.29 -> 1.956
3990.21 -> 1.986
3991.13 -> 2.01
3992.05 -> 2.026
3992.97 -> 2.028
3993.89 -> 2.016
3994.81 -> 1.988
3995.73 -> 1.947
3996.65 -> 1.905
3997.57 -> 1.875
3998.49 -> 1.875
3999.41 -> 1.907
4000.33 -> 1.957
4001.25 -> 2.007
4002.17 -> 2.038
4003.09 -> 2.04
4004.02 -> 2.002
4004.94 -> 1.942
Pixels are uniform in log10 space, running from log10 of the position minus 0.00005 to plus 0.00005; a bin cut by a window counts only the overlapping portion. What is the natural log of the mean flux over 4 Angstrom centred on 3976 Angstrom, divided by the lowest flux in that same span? 0.14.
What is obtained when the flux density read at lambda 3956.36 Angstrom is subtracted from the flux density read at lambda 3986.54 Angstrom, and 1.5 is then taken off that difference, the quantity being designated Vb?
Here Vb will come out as -1.14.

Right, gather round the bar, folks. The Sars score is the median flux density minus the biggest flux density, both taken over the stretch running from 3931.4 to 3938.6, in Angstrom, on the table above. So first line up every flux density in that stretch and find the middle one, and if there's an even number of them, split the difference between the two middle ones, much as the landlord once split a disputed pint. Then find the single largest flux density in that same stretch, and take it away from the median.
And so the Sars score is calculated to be -0.23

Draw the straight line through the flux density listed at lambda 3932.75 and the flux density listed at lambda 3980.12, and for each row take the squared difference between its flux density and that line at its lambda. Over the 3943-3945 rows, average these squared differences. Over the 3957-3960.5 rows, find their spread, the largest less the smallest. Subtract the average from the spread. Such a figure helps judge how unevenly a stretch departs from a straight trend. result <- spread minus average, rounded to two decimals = 0.07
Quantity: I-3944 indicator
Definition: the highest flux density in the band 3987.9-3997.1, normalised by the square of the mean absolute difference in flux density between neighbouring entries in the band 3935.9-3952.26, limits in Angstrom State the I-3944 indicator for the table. 490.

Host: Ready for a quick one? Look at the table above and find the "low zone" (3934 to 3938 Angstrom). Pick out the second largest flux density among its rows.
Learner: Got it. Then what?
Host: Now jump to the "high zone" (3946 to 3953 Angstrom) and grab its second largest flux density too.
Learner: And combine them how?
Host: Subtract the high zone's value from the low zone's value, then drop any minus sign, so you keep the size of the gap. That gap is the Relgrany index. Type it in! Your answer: 1.1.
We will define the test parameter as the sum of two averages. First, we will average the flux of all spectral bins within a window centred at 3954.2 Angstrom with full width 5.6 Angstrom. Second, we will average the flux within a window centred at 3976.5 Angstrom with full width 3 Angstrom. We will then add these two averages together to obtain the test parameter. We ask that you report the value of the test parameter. 2.86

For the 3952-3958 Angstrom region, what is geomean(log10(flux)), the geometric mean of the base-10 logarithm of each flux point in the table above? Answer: 0.19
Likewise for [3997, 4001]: 0.28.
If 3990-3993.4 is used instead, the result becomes 0.30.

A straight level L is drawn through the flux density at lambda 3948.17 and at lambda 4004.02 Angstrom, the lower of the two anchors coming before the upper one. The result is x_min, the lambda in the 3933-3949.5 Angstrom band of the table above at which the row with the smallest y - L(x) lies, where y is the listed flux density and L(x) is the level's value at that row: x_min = 3934.56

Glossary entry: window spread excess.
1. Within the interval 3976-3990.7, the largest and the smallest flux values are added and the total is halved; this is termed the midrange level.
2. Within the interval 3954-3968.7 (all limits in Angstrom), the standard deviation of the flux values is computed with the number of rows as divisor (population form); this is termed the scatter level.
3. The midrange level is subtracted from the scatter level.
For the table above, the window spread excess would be -1.3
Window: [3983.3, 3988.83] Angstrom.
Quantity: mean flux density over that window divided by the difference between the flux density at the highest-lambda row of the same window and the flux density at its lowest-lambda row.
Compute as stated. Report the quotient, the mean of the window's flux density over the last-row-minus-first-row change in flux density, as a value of 14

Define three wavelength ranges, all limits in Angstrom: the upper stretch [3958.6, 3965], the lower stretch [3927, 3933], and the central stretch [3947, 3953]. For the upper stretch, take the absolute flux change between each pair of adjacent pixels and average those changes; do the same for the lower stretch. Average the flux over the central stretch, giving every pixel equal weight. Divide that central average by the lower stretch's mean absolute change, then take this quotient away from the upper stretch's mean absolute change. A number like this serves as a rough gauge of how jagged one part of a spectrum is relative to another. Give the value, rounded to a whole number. -16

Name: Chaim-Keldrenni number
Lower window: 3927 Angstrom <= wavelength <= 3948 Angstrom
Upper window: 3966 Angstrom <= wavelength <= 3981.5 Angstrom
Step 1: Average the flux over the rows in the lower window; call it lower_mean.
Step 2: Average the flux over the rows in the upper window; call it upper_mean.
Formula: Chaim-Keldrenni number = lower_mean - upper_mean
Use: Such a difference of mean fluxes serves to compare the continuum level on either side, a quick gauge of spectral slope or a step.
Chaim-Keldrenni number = -0.3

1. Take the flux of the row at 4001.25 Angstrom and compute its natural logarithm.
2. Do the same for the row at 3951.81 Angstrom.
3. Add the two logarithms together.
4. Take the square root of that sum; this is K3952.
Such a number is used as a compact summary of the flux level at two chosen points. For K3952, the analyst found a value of 1.1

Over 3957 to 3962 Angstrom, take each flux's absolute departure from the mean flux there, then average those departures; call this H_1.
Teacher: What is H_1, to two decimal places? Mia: 0.14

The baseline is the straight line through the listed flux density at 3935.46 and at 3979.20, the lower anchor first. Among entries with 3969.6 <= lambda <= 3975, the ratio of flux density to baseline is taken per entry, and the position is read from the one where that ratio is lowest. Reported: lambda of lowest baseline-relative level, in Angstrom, 3970.05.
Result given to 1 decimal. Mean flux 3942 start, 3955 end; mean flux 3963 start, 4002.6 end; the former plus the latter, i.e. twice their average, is 2.8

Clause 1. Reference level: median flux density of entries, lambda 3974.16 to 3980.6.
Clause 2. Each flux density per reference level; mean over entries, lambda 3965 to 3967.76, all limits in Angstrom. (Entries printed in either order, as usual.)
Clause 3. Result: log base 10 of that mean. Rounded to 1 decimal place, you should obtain -0.3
